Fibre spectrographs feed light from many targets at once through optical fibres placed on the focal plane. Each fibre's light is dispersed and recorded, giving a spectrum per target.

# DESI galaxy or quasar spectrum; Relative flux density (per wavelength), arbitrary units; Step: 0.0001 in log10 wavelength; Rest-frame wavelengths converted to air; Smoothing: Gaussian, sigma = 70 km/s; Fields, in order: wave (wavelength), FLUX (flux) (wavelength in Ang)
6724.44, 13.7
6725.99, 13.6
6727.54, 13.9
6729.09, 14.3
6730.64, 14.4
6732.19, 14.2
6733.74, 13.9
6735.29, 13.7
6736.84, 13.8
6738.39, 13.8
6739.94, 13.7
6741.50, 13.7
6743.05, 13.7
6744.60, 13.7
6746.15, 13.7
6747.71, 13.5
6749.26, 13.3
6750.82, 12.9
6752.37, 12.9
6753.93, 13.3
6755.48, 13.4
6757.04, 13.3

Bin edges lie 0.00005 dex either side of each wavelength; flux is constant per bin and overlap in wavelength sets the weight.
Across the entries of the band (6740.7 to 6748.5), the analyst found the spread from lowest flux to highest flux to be 0.2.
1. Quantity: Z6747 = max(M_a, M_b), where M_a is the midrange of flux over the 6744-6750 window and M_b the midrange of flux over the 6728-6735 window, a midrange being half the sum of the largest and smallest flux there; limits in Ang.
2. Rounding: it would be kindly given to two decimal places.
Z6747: 14.15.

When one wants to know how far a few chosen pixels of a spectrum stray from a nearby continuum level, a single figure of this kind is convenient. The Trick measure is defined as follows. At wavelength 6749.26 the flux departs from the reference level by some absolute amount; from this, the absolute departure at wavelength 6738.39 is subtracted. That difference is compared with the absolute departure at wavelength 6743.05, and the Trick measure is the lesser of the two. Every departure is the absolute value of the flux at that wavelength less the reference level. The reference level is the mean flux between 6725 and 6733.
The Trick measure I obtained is 0.4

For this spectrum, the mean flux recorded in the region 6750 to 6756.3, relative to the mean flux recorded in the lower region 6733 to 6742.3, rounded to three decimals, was 0.953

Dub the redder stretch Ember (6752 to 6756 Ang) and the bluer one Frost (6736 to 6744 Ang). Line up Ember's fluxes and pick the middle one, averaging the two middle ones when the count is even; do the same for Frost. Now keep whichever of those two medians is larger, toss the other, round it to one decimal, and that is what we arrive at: 13.7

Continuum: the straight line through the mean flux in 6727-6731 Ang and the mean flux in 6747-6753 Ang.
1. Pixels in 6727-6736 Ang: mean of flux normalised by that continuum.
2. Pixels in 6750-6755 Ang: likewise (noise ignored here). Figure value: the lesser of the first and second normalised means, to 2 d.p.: 1.00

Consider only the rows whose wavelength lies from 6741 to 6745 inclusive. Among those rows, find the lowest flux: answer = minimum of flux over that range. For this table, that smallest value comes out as 13.7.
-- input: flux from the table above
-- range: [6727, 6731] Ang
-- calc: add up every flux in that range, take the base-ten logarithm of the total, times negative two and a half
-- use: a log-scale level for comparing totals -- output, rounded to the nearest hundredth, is -4.07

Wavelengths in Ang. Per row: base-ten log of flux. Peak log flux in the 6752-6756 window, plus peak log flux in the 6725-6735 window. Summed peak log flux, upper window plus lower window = 2.29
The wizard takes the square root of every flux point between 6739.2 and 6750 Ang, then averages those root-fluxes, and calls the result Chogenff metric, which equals 3.69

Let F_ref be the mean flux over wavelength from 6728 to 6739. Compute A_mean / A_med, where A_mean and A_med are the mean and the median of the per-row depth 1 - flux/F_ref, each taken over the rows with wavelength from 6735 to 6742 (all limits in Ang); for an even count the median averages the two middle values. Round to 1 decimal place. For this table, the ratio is 0.9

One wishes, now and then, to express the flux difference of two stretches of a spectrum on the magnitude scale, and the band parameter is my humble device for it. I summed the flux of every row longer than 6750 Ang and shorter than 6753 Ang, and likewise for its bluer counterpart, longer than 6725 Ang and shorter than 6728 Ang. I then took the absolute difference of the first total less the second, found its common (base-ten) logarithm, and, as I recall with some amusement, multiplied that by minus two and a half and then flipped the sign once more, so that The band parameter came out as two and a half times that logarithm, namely 0.58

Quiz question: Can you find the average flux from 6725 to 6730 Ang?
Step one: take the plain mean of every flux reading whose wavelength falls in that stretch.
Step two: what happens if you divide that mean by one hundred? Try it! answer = 0.1393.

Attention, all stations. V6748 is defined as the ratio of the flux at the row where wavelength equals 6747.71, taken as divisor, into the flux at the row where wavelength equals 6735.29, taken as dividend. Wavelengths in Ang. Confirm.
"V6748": 1.01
